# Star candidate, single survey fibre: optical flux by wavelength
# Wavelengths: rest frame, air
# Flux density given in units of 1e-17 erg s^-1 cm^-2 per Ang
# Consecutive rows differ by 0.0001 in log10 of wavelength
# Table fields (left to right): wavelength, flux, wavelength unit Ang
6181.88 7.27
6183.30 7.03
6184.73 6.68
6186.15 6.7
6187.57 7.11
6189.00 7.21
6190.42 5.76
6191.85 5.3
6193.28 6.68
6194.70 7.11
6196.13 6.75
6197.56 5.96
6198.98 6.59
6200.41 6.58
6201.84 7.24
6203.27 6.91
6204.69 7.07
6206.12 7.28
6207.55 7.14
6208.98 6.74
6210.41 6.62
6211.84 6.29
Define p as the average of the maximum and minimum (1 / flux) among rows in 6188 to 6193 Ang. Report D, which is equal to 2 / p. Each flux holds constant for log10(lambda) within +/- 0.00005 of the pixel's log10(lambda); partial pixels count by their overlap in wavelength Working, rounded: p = 0.164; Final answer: 12.2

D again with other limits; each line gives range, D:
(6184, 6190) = 13.9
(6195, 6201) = 12.7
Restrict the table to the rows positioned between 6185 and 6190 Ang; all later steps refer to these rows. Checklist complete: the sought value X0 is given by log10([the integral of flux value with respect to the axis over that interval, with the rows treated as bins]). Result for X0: 1.54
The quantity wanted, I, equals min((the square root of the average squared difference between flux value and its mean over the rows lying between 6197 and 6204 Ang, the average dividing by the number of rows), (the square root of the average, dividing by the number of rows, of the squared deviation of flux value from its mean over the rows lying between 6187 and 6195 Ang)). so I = 0.42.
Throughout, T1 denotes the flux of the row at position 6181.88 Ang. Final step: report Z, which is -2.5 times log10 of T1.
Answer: -2.15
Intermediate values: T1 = 7.27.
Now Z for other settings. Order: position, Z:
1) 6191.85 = -1.81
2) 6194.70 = -2.13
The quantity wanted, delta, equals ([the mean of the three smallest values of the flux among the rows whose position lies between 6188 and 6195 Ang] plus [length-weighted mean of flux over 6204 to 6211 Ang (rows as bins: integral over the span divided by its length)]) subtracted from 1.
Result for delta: -11.9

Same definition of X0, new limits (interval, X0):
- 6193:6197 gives 1.44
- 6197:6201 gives 1.41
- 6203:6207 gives 1.45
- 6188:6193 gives 1.49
